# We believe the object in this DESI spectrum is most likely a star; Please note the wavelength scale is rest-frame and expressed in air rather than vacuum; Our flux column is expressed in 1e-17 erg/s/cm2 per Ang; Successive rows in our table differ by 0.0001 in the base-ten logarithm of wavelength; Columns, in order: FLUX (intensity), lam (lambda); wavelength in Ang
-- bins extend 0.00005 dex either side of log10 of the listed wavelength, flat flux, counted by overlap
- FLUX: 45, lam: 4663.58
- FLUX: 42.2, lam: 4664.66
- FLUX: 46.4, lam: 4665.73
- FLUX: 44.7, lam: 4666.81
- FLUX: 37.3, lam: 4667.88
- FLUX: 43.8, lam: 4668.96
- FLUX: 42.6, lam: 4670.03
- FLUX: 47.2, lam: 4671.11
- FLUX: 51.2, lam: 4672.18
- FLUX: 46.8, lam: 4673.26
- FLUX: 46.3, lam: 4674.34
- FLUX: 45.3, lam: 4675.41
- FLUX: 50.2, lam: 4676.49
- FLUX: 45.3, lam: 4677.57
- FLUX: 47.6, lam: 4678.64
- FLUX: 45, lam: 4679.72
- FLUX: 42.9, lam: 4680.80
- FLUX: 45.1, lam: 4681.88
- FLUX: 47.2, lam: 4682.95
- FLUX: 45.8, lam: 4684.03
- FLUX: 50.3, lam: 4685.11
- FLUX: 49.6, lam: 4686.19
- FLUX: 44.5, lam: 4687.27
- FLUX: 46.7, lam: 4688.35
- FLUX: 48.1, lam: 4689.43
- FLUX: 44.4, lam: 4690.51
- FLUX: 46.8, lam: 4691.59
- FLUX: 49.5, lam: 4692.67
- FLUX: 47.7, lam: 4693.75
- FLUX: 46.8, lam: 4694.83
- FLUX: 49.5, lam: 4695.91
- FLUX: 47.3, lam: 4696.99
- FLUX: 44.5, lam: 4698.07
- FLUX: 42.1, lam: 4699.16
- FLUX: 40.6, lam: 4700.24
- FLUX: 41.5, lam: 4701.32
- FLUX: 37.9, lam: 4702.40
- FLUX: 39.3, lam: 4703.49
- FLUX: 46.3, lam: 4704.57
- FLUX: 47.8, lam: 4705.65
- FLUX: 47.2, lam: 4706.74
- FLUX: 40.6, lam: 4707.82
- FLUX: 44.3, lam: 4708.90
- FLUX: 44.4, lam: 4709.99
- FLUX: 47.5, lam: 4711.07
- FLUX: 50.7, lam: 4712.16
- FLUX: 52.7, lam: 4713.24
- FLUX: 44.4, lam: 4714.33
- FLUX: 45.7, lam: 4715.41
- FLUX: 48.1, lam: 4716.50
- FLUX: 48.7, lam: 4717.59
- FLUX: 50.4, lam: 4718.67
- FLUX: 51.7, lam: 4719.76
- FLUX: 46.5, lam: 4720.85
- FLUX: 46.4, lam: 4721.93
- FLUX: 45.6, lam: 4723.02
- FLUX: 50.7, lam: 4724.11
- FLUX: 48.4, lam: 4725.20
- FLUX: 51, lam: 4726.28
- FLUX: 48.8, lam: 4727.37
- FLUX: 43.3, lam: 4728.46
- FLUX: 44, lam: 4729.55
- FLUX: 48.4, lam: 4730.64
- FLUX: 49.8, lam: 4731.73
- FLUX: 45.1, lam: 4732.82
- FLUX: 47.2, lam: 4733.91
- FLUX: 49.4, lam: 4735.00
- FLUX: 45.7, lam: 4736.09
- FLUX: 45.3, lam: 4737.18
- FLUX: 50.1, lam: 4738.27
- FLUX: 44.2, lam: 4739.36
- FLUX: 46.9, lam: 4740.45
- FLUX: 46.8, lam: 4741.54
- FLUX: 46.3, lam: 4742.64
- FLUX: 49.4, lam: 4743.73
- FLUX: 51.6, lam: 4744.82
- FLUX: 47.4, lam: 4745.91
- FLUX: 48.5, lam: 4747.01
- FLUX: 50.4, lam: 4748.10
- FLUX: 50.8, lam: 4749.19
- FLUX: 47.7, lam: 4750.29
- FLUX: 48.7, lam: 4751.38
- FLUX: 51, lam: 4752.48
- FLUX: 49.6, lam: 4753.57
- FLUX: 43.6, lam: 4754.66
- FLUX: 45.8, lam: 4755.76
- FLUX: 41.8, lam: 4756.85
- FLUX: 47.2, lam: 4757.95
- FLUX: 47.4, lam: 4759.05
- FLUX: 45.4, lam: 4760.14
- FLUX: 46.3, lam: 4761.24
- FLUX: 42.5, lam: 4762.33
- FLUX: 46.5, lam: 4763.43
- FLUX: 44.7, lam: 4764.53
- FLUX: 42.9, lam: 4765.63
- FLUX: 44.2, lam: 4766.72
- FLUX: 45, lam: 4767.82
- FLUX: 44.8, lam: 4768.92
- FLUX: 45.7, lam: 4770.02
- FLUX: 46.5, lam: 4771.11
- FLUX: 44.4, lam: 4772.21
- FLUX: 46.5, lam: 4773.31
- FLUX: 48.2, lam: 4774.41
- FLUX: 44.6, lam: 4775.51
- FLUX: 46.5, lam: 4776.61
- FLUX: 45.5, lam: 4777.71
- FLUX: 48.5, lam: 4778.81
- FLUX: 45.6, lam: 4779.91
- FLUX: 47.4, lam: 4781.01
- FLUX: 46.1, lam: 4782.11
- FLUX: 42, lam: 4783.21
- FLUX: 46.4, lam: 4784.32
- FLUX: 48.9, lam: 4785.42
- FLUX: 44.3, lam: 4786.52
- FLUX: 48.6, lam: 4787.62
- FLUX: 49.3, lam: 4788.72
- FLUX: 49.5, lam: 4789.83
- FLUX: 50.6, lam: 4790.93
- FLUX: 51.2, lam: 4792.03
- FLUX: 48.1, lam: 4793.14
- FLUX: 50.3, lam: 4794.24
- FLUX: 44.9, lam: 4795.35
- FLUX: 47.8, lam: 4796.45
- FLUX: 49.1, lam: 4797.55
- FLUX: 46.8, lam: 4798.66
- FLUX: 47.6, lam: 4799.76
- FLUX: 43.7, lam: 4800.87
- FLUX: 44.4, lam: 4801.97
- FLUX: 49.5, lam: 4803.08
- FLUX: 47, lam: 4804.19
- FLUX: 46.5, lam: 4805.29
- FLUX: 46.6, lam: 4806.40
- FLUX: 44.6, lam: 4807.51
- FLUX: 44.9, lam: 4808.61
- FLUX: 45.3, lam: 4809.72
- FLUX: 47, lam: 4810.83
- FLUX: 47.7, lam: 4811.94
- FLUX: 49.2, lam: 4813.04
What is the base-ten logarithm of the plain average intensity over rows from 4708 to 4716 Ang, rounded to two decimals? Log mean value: 1.67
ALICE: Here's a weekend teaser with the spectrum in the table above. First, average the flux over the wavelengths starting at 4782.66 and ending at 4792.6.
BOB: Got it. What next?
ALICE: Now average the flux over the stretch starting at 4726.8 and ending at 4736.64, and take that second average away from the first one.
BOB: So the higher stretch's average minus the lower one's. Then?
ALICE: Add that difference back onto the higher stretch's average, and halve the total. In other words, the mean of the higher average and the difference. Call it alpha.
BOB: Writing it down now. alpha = 24.4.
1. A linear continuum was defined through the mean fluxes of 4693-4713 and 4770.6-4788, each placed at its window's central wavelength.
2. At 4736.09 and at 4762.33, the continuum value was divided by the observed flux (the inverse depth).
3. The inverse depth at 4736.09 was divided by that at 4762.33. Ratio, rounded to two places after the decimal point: 0.92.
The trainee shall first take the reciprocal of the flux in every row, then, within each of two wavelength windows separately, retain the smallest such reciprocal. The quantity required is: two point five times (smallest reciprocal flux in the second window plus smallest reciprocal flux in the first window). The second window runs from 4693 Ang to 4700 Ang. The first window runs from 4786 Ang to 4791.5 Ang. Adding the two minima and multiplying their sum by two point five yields 0.100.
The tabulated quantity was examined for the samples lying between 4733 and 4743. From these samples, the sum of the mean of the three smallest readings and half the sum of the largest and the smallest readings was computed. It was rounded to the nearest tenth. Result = 92.2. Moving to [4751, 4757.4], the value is 90.1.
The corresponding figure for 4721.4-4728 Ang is 95.1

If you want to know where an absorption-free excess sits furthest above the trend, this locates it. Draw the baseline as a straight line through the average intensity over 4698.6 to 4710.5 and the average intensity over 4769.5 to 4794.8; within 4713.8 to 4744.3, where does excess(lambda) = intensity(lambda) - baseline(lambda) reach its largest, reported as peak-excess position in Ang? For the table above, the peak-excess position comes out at 4719.76 Ang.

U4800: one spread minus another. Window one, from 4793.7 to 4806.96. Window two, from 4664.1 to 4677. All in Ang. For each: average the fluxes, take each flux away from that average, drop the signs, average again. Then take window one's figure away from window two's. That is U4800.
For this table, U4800 1.1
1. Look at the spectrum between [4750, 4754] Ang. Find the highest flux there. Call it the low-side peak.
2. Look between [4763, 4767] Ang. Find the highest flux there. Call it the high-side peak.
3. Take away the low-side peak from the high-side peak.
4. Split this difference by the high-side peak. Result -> -0.10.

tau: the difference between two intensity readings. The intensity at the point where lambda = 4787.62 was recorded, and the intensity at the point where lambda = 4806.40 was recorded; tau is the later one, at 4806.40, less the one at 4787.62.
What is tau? -2.0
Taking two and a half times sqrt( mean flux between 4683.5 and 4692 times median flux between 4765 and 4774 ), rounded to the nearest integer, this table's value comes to 115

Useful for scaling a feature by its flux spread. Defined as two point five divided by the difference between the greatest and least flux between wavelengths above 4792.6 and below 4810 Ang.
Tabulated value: 0.38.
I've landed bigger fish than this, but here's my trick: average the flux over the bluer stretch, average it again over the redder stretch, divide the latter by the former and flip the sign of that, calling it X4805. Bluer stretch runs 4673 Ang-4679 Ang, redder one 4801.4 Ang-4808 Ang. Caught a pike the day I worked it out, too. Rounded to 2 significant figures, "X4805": -0.99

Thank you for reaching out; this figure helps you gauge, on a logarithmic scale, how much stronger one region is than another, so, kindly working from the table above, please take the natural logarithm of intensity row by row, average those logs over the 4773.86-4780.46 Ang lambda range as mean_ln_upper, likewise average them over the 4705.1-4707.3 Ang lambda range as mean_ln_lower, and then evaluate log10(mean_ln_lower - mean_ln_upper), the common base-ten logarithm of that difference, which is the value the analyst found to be -1.66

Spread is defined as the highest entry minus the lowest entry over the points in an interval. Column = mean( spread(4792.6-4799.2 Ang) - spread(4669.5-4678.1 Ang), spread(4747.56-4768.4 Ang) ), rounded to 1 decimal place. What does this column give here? 3.0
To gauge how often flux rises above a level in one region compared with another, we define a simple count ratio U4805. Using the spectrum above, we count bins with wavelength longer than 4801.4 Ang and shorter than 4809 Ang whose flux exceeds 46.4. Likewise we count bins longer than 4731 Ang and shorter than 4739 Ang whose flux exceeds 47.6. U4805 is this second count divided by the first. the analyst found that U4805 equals 0.75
